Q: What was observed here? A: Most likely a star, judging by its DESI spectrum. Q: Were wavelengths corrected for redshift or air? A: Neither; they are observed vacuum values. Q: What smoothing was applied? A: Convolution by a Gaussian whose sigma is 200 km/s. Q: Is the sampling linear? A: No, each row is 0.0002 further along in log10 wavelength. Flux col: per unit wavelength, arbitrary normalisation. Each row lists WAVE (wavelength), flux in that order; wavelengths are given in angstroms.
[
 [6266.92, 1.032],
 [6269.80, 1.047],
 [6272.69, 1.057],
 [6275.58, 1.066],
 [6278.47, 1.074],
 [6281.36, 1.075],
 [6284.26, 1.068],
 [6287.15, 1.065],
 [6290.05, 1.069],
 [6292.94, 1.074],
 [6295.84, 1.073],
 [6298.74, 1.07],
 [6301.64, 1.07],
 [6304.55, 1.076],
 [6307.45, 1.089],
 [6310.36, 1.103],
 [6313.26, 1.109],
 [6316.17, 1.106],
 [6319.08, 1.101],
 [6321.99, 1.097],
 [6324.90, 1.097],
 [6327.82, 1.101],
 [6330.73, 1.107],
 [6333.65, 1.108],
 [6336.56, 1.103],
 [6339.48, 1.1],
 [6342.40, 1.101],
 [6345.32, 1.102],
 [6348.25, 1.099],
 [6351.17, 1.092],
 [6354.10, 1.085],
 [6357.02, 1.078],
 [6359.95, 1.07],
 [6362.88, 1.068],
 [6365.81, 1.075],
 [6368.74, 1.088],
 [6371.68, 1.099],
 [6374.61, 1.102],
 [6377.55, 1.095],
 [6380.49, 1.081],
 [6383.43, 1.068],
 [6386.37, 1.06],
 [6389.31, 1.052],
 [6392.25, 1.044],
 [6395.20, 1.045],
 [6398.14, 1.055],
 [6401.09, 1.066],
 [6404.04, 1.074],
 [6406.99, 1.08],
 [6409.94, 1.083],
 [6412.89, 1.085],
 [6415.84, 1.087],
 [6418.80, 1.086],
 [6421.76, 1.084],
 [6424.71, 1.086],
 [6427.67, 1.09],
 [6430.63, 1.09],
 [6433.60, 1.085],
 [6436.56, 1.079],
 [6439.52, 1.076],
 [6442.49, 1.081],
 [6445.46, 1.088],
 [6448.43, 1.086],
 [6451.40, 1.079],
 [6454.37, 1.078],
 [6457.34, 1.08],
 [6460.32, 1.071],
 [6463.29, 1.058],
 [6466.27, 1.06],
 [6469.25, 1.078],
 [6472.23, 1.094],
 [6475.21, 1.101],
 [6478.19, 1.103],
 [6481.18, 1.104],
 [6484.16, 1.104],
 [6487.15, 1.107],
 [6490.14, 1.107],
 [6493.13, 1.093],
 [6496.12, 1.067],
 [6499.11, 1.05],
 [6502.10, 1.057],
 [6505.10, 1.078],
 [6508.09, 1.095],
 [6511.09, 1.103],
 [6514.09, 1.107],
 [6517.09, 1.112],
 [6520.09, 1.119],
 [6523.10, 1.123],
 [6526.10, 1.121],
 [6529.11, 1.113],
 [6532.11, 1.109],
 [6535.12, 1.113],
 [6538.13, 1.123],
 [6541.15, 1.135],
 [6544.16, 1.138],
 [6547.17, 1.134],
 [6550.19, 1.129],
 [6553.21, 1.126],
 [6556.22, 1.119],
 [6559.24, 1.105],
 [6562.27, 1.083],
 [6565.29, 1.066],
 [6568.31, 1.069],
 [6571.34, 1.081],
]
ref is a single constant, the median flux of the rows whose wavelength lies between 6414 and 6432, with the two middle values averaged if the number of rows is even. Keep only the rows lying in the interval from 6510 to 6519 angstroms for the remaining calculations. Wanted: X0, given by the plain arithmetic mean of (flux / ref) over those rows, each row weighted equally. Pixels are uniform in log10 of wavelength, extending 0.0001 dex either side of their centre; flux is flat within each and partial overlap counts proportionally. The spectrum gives 1.02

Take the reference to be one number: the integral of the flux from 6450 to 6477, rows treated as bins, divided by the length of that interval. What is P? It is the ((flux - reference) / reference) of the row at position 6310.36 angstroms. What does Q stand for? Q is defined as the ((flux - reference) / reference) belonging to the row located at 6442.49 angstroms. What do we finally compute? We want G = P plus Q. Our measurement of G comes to 0.026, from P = 0.023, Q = 0.003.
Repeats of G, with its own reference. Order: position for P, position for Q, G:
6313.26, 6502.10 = 0.009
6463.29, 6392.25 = -0.050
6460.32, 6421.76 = -0.001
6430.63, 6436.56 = 0.012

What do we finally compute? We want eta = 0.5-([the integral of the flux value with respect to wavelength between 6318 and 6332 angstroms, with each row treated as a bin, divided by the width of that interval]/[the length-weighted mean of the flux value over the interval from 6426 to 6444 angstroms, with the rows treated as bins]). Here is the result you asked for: -0.516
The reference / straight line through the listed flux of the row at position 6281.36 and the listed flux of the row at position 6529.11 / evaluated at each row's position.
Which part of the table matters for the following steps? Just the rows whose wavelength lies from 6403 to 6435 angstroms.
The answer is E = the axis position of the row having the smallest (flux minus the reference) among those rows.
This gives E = 6404.04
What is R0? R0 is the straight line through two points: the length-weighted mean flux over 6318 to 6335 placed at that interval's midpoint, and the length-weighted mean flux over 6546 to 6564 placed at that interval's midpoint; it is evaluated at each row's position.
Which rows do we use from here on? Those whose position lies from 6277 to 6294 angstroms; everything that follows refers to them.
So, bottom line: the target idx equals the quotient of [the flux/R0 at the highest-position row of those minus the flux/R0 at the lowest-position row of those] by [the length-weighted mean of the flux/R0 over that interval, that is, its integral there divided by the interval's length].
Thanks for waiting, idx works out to -0.001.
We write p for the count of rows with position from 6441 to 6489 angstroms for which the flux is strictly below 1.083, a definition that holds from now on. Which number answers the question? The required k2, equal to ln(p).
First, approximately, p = 8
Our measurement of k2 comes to 2.1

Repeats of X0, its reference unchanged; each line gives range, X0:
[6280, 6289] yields 0.98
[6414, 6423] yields 1.00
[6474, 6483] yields 1.01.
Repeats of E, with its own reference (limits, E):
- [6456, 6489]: 6463.29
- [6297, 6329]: 6301.64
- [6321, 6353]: 6351.17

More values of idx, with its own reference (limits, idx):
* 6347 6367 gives -0.023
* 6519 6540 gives 0.003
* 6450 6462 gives -0.008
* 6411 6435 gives -0.001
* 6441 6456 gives -0.003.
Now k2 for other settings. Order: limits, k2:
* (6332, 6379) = 1.4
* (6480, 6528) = 1.4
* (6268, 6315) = 2.6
